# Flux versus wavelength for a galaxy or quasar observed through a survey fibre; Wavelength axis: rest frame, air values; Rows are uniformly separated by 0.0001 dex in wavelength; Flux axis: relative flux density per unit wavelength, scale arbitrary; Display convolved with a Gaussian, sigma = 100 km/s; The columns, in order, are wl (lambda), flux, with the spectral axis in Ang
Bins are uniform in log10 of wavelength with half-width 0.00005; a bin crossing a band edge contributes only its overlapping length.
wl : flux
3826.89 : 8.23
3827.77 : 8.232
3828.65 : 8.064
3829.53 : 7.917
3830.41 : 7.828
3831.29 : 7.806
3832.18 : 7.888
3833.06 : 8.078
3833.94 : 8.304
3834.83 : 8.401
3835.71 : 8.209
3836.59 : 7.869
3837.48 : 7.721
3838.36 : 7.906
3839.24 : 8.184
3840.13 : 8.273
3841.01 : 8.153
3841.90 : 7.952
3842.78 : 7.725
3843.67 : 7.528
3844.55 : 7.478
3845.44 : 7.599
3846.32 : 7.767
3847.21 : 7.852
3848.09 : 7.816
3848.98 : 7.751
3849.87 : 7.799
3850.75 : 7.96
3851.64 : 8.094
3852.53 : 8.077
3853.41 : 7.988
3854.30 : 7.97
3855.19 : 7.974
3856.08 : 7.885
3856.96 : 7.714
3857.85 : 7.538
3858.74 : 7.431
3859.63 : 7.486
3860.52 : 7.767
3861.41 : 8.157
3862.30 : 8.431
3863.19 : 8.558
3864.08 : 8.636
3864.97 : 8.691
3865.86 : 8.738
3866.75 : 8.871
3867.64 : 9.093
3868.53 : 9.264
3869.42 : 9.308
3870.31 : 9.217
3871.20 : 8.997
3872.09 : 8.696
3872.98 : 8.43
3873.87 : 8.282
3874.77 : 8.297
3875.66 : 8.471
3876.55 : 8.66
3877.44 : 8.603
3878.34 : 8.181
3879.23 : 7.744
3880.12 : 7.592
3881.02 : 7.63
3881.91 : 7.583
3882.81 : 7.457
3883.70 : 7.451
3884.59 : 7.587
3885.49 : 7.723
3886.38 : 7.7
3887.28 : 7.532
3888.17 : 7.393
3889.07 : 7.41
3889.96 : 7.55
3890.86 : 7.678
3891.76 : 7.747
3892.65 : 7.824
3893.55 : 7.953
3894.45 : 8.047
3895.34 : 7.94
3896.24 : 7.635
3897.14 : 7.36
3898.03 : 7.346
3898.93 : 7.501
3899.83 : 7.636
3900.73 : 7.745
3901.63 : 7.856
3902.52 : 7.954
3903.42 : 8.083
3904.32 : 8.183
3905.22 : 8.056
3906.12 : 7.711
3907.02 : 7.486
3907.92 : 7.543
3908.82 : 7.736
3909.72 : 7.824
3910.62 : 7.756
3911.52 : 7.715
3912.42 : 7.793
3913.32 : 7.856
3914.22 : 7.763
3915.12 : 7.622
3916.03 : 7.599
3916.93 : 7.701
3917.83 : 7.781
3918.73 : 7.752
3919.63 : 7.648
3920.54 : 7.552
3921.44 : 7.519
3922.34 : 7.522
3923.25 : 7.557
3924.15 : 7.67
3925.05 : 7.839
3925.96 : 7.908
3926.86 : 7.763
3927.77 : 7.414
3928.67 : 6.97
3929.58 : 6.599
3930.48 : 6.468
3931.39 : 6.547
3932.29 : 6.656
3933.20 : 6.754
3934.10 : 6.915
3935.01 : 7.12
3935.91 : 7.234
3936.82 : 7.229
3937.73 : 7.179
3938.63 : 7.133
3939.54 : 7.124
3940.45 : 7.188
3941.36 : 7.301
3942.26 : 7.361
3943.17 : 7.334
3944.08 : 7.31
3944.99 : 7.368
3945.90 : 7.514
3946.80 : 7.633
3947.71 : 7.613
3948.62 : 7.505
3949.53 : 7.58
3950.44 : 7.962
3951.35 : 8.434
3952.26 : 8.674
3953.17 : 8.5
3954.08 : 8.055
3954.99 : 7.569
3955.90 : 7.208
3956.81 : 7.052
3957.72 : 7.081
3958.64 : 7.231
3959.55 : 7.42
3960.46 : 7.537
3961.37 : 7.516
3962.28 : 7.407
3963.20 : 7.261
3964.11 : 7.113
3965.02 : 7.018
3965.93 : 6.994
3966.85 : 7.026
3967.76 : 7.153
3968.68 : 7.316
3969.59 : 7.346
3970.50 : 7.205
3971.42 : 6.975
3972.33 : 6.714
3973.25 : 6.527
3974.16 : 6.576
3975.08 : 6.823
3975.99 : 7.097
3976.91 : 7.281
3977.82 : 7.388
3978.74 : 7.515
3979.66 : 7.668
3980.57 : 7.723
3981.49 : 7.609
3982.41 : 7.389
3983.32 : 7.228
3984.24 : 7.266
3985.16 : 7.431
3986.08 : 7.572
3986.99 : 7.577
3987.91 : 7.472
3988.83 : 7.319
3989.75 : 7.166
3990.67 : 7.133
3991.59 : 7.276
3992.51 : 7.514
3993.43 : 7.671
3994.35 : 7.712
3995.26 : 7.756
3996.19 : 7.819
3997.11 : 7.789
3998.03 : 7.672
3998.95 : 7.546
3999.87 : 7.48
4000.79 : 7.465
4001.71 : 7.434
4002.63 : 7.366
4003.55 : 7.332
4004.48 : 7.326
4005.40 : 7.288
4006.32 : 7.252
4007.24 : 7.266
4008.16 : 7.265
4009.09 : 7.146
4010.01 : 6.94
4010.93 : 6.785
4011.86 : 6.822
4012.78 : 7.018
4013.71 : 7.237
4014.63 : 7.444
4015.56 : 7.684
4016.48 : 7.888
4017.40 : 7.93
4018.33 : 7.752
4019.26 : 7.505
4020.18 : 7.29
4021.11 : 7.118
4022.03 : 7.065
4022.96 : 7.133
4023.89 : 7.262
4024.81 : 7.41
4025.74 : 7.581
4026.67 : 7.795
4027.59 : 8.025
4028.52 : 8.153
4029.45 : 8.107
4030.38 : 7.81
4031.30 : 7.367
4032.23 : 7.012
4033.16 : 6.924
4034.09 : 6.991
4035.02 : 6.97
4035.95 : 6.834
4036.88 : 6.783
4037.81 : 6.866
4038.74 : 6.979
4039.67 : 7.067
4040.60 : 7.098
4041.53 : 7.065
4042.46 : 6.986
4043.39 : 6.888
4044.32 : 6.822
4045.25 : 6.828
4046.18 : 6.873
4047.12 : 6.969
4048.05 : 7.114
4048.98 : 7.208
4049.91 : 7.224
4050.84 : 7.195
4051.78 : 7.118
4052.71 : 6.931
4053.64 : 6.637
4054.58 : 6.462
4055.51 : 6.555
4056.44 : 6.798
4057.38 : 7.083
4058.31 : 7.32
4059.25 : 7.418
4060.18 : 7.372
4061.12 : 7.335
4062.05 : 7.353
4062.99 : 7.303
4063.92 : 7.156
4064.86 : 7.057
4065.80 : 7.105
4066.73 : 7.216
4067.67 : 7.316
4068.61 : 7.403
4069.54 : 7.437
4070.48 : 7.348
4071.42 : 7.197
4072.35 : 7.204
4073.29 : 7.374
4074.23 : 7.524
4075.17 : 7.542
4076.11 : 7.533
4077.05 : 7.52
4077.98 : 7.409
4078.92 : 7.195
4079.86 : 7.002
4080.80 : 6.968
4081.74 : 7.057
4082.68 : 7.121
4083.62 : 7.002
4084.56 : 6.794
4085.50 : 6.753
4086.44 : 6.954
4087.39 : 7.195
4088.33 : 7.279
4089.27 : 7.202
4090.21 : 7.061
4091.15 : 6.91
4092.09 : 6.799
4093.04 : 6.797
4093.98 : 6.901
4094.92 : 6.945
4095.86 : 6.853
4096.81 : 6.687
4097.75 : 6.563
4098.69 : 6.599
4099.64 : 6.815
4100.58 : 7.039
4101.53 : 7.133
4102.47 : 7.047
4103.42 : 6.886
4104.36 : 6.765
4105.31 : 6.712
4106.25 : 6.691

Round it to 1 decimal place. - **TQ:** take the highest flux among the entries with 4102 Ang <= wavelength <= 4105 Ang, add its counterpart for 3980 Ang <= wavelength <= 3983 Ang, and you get 14.8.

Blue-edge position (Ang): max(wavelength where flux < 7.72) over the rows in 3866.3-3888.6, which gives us 3888.17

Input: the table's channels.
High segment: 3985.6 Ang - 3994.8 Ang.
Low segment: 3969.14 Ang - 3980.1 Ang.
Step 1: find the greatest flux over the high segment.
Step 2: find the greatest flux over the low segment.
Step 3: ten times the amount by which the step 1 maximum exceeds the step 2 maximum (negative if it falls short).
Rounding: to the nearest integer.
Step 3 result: 0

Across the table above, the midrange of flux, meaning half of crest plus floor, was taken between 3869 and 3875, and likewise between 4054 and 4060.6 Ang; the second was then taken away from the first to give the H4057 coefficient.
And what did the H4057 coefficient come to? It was 1.9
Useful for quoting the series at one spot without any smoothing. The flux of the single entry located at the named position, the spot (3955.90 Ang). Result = 7.208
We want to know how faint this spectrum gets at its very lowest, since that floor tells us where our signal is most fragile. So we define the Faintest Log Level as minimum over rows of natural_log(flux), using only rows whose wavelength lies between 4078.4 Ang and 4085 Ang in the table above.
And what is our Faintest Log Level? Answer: 1.92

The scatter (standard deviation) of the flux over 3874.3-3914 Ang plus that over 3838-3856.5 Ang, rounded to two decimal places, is 0.52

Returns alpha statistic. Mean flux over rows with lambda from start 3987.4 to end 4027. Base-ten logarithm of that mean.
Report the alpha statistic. 0.869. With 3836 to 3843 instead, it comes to 0.902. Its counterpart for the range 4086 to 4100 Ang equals 0.839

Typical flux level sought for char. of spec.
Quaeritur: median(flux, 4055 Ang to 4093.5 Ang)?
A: 7.2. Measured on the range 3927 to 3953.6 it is 7.3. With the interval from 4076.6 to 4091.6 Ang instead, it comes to 7.1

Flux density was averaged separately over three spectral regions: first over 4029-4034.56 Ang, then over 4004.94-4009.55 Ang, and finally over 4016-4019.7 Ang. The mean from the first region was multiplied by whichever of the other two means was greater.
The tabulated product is 57.2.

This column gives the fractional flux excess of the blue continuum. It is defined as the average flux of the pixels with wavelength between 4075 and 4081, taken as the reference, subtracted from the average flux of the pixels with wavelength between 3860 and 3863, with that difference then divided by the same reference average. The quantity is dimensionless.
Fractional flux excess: 0.11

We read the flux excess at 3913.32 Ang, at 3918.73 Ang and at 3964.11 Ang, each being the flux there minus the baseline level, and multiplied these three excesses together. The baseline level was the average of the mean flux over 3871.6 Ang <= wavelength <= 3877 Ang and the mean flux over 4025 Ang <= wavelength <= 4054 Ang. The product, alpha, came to 0.002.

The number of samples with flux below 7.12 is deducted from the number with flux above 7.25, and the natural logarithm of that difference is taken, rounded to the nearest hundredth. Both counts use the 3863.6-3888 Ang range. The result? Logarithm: 3.30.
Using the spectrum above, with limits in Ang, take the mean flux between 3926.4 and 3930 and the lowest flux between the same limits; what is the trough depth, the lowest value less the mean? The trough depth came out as -0.6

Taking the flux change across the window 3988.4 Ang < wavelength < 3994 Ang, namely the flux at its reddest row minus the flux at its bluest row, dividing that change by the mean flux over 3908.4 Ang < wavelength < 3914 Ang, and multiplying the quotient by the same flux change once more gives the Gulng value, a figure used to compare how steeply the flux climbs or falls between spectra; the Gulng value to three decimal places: 0.016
